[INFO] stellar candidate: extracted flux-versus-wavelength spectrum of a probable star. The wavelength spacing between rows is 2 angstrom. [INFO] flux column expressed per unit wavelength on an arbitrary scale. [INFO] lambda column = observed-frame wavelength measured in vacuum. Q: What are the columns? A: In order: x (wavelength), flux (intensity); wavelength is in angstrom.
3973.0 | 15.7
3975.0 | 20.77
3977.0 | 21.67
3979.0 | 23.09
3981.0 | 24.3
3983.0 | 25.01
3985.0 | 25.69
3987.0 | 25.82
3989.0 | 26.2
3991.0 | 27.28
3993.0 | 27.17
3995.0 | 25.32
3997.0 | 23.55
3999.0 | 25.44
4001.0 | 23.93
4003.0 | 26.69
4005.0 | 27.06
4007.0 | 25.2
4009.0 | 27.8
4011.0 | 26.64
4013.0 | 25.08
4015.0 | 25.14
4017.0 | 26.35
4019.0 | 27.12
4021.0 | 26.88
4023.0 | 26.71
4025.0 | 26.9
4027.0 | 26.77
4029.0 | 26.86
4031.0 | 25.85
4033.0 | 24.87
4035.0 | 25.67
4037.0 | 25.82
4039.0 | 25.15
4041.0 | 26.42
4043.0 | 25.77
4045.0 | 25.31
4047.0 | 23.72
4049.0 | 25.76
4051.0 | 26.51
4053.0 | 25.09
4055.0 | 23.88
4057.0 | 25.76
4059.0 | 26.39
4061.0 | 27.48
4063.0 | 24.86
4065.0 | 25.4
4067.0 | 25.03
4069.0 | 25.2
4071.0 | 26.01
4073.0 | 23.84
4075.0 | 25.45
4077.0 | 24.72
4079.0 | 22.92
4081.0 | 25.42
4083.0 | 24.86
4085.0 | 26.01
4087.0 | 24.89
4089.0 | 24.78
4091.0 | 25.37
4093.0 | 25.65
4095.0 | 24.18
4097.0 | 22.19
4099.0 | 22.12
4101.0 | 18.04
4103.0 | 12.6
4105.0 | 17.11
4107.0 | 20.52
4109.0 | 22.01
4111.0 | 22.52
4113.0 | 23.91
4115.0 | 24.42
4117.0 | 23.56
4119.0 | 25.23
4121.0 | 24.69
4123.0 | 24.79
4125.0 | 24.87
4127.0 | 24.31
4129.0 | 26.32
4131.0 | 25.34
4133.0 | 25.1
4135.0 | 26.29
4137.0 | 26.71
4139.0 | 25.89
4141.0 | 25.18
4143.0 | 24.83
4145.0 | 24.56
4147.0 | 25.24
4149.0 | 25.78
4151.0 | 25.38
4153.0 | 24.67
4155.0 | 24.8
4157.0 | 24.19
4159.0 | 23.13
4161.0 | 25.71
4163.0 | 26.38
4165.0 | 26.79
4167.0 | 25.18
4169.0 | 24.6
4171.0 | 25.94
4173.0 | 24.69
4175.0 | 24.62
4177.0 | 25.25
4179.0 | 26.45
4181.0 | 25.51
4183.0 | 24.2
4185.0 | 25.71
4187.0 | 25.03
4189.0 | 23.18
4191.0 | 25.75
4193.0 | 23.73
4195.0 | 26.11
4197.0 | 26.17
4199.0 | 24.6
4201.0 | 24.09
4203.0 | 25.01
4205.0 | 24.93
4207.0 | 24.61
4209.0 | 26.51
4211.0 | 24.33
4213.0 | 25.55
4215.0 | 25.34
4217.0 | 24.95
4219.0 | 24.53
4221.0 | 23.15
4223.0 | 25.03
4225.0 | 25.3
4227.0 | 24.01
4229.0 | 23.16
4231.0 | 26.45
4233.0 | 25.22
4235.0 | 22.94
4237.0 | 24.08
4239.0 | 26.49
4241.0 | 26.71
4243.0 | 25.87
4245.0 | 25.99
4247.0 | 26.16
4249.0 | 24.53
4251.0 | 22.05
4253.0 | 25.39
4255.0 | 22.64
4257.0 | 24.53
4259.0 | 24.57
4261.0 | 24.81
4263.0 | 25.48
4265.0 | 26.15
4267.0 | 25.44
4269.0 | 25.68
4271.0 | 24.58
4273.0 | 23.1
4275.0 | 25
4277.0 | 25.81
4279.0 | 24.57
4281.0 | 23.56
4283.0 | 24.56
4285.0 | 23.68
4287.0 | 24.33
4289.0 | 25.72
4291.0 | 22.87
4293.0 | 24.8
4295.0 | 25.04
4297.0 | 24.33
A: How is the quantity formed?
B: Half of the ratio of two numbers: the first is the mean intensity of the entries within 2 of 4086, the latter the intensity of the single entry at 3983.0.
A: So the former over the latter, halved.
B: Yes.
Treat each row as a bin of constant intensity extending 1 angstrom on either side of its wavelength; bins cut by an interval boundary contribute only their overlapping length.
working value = 0.51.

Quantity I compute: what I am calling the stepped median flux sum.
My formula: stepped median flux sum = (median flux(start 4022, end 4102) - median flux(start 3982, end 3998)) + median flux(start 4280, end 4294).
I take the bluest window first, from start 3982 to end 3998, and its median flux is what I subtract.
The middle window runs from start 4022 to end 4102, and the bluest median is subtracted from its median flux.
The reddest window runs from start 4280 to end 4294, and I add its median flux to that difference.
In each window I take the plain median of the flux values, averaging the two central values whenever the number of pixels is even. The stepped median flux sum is 24.0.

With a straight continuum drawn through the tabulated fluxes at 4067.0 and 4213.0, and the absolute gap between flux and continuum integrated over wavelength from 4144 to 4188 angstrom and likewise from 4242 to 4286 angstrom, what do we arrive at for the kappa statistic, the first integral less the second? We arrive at -20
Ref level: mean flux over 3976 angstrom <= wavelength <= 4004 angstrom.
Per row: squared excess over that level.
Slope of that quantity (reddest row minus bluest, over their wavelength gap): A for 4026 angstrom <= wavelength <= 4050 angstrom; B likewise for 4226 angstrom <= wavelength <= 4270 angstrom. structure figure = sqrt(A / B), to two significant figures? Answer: 2.4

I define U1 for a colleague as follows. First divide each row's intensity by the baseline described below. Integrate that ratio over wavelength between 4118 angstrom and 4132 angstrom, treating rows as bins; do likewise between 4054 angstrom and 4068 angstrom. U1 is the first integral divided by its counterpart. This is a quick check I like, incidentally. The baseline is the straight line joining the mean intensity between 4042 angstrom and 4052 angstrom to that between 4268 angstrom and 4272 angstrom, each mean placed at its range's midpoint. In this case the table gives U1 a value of 0.985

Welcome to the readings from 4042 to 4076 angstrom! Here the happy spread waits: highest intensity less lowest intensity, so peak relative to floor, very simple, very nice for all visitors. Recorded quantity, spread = 3.8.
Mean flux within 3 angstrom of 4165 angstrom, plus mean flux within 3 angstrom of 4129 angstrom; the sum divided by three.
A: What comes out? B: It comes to 17.1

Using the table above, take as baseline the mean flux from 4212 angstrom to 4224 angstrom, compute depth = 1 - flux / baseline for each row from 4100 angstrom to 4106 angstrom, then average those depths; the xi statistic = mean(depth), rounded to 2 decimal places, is 0.36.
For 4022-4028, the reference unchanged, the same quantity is -0.08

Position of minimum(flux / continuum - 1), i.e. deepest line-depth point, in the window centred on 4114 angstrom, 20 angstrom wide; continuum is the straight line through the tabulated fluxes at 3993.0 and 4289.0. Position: 4105.0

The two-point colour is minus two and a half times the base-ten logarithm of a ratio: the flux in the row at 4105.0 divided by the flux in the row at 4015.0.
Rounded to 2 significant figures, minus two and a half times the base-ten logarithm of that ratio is 0.42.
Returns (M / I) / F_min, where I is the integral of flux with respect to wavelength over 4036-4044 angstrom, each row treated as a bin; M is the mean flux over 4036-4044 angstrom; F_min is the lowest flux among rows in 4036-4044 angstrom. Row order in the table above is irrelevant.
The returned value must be 0.0050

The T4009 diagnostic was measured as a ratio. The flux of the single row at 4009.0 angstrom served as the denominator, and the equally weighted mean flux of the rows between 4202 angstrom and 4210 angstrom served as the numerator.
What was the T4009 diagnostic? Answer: 0.909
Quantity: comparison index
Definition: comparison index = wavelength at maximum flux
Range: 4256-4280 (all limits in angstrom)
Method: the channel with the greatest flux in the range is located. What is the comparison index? 4265.0 angstrom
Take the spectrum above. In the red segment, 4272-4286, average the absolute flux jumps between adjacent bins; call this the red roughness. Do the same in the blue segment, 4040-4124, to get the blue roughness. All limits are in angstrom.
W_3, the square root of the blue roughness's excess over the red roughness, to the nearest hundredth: 0.50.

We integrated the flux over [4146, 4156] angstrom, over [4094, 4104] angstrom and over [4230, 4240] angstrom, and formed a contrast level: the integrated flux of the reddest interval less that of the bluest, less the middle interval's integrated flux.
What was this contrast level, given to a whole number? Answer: -200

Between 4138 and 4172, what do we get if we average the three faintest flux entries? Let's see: 24.0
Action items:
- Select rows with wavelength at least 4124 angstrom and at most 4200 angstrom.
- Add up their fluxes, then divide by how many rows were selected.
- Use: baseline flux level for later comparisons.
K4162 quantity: 25.22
